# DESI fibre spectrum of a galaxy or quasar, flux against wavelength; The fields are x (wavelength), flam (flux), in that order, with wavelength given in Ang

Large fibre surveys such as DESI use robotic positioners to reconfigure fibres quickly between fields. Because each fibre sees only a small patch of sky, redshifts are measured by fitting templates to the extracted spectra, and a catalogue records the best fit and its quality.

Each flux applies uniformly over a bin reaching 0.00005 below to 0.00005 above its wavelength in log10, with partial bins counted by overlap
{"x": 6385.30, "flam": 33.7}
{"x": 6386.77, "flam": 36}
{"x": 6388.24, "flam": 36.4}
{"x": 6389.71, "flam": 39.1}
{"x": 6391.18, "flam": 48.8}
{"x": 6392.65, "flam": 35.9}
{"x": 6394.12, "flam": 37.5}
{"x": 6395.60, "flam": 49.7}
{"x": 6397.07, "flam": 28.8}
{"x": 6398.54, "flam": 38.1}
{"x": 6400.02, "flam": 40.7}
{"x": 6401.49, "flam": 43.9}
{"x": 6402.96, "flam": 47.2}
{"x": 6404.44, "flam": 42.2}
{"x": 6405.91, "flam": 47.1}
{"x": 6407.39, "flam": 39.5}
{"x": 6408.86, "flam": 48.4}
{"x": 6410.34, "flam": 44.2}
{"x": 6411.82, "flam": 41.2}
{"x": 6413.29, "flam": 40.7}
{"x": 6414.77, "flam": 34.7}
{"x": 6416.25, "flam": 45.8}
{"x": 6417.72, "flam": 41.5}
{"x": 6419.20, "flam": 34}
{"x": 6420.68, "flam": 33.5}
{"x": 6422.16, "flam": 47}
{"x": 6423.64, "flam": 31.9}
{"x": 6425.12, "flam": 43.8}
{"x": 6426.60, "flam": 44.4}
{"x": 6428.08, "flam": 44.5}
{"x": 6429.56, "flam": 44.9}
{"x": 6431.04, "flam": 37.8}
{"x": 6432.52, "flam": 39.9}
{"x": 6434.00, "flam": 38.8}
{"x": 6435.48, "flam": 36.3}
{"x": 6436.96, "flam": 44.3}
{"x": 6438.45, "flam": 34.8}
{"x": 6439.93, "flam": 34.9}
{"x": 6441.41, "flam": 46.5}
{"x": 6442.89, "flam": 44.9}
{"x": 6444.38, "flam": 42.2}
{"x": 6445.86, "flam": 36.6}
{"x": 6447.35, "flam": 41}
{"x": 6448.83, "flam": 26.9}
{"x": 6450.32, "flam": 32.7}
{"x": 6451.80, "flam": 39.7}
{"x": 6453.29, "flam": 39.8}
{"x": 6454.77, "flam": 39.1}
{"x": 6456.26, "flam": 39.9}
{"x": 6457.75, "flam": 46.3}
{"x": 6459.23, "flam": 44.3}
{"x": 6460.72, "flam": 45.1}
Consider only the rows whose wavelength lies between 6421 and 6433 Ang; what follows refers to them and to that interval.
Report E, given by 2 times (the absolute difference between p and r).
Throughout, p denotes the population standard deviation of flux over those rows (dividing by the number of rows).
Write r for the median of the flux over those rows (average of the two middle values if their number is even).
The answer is 79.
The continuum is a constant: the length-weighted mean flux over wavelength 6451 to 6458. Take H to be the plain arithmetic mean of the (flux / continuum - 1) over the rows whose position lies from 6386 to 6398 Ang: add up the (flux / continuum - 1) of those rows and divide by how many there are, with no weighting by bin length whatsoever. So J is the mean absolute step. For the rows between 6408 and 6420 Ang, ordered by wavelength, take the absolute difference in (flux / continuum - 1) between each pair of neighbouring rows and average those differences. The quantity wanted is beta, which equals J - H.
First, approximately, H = -0.037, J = 0.129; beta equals 0.166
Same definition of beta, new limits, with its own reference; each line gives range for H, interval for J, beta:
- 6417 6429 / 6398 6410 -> 0.136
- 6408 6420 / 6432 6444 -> 0.102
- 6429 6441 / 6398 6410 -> 0.163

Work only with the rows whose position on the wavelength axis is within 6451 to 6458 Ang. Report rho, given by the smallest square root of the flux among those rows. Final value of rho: 6.25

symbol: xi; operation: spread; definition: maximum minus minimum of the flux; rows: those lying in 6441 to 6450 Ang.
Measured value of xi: 20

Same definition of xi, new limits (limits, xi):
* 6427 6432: 7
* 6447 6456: 14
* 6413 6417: 11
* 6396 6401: 12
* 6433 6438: 8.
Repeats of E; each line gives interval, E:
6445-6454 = 66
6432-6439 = 71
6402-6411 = 85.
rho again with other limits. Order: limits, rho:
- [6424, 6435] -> 6.15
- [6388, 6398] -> 5.37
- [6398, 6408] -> 6.17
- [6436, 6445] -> 5.90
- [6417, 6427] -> 5.65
